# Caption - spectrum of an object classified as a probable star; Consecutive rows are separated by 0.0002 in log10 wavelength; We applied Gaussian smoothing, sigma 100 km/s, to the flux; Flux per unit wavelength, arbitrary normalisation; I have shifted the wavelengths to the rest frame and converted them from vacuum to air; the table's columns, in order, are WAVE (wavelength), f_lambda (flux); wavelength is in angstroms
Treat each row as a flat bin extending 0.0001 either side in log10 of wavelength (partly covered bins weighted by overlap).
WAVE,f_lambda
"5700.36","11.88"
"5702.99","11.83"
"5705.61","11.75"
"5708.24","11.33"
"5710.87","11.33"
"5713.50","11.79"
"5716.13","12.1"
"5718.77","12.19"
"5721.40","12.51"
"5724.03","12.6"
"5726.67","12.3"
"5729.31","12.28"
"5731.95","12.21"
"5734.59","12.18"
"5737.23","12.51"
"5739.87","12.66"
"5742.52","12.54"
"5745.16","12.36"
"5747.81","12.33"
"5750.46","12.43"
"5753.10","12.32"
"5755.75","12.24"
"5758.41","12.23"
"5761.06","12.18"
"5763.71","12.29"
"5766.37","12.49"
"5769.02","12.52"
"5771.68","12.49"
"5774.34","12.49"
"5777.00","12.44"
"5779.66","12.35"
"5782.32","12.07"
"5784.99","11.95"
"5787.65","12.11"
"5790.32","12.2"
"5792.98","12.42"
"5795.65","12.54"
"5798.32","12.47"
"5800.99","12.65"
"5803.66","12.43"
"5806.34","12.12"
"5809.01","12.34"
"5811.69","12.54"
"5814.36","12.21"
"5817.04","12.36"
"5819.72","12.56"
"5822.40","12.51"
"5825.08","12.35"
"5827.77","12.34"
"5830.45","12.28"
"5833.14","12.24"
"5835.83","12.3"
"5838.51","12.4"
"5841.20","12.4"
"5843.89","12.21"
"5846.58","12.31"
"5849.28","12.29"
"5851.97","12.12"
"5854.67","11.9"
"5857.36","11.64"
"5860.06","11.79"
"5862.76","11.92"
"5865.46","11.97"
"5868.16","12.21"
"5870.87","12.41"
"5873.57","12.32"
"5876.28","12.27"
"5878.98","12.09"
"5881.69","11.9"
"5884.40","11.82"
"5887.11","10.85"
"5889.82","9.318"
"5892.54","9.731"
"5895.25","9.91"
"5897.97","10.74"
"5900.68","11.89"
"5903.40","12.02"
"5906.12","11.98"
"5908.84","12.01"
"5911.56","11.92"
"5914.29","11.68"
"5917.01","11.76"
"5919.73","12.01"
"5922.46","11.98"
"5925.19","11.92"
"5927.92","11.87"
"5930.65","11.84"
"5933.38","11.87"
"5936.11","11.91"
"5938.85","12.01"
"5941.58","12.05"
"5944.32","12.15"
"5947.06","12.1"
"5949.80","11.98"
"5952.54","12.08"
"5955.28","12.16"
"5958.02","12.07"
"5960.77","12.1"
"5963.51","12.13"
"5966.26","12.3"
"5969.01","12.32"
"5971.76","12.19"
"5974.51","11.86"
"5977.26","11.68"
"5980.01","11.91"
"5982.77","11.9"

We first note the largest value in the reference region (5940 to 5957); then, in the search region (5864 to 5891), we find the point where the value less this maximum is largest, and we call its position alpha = 5870.87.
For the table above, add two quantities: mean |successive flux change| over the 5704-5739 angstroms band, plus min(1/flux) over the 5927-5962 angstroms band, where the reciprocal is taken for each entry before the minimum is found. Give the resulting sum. 0.29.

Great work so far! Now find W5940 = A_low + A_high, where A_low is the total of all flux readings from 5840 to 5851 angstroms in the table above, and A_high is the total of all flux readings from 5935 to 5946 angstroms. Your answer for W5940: 97.3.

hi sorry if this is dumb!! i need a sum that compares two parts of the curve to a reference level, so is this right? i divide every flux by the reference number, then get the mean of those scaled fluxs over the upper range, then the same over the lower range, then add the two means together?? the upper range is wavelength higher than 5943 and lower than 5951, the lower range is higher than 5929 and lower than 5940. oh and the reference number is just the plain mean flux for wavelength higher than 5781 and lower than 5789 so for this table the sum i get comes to 1.99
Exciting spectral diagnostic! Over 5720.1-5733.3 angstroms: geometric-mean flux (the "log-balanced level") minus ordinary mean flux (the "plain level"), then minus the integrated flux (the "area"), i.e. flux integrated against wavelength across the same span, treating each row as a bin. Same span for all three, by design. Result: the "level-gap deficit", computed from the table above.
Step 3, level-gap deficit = -163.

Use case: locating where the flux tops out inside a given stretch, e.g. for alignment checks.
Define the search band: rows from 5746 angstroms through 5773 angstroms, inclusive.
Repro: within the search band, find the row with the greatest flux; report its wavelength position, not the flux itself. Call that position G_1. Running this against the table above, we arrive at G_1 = 5769.02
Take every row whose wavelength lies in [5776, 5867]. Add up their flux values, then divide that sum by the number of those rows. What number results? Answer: 12.3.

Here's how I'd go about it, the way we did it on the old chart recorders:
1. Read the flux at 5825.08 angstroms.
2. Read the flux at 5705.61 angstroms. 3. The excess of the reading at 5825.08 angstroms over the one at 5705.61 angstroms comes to 0.60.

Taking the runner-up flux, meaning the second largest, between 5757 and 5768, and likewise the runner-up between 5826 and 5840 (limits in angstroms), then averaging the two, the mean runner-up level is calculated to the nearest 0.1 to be 12.3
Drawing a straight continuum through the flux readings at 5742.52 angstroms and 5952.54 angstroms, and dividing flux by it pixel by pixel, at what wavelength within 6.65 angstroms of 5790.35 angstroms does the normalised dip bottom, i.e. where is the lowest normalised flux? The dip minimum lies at 5784.99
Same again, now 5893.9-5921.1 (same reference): 5895.25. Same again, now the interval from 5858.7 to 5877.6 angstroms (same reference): 5860.06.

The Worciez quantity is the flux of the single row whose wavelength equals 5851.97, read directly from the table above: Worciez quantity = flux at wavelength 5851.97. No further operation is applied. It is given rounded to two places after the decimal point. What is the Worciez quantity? 12.12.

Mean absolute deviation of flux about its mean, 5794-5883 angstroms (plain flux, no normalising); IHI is 0.181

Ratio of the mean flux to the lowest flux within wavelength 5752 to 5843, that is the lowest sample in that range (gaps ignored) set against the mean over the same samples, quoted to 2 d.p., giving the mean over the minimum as 1.03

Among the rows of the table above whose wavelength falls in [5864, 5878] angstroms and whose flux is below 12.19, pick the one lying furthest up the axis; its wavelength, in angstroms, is 5865.46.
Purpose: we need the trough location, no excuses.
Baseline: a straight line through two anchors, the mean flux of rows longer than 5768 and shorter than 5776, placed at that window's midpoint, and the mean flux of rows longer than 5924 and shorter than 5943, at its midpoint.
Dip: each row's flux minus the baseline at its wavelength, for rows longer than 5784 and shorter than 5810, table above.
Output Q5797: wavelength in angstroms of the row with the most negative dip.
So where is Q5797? 5784.99 angstroms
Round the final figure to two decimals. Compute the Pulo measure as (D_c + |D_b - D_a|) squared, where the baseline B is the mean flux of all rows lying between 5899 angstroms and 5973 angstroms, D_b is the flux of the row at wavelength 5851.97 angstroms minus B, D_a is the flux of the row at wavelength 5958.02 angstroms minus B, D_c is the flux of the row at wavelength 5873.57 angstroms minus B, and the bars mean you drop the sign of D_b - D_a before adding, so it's 0.13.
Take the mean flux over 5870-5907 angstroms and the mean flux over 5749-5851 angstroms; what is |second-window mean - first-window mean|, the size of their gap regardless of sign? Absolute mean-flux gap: 1.0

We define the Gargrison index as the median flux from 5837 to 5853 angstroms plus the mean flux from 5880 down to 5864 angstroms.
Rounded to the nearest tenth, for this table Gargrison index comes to 24.5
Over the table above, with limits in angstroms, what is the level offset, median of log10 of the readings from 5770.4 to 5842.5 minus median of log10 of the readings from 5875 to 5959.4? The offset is 0.016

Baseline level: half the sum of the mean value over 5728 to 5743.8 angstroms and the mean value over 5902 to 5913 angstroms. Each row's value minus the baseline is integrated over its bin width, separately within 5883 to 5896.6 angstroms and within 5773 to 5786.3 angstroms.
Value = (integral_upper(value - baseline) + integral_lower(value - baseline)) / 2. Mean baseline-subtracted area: -12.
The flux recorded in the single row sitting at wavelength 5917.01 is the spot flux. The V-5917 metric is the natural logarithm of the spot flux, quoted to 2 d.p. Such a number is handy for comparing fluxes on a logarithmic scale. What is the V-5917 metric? 2.46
